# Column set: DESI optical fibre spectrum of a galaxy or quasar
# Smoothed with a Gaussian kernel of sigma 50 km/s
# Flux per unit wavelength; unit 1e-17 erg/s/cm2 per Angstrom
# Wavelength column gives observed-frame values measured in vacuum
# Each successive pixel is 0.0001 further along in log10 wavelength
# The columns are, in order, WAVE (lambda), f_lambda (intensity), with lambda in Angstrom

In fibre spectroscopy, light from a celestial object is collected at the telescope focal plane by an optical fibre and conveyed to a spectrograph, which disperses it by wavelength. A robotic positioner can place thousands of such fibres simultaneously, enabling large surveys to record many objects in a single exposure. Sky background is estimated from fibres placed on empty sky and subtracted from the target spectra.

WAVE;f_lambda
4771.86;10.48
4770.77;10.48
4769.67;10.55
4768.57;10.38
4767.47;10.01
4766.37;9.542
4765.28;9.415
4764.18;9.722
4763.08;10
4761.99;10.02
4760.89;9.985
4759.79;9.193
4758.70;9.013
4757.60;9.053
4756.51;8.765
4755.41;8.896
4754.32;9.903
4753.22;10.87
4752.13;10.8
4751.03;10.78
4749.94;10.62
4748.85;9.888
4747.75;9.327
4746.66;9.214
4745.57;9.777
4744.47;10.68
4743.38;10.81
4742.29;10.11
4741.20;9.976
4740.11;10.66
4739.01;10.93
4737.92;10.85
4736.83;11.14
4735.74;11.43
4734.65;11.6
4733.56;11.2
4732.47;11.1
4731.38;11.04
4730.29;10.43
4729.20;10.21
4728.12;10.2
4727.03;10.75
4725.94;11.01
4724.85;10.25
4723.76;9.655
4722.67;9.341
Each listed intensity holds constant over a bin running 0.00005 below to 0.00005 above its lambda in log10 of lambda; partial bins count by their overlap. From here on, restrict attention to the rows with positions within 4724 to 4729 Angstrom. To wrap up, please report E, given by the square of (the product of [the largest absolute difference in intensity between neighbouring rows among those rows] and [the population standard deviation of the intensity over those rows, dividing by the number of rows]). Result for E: 0.07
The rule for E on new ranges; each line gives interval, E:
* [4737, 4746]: 0.14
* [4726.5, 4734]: 0.06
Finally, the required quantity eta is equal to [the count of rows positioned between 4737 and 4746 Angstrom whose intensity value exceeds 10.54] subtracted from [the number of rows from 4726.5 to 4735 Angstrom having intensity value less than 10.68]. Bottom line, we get -2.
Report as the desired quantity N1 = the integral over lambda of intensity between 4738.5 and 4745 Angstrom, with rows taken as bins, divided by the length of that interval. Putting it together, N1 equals 10.5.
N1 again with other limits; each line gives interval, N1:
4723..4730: 10.3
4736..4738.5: 11.1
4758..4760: 9.1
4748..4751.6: 10.3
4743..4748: 10.0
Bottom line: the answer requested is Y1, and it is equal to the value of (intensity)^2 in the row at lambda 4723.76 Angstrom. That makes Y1 93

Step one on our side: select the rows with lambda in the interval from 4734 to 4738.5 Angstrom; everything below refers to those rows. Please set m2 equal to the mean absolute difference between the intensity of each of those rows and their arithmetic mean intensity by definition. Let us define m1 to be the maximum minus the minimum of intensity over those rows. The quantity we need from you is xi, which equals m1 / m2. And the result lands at 2.88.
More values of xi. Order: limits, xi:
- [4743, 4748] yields 2.55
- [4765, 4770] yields 2.83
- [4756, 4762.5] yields 2.83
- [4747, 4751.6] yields 2.66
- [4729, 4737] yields 3.98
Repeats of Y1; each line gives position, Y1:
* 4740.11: 114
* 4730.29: 109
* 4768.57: 108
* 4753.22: 118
